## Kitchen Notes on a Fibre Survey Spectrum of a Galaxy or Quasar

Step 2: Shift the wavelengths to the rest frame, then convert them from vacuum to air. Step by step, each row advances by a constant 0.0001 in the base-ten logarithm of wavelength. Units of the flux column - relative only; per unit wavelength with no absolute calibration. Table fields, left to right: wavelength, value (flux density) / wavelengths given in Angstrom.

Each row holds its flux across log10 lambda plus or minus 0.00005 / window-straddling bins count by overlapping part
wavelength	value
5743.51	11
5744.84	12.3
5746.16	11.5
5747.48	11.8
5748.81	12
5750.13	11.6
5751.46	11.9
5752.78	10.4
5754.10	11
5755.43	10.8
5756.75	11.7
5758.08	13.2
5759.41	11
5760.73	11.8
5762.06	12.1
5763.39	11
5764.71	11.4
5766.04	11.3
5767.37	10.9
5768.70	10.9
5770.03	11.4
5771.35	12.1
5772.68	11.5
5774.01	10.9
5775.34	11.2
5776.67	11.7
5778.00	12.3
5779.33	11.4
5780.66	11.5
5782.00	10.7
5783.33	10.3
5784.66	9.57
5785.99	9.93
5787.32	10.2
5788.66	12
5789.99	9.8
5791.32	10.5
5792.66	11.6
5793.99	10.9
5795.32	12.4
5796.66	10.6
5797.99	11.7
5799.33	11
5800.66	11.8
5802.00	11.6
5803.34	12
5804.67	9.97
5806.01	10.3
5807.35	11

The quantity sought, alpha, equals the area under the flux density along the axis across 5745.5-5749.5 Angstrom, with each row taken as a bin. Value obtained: 47.1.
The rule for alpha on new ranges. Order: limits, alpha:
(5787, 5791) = 42.8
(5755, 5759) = 47.6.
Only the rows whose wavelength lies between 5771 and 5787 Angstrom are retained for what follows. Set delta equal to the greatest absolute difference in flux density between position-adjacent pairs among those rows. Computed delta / 0.9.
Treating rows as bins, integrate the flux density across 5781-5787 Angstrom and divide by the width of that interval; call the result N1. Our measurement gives 10.2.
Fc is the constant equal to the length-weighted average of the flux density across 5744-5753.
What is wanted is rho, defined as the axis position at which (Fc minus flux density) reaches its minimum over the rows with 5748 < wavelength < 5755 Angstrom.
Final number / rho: 5748.81 Angstrom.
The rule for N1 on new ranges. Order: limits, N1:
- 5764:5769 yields 11.1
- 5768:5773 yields 11.5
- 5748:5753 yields 11.6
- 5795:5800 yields 11.4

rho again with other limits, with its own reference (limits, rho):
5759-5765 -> 5762.06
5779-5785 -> 5780.66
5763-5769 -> 5764.71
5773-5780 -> 5778.00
